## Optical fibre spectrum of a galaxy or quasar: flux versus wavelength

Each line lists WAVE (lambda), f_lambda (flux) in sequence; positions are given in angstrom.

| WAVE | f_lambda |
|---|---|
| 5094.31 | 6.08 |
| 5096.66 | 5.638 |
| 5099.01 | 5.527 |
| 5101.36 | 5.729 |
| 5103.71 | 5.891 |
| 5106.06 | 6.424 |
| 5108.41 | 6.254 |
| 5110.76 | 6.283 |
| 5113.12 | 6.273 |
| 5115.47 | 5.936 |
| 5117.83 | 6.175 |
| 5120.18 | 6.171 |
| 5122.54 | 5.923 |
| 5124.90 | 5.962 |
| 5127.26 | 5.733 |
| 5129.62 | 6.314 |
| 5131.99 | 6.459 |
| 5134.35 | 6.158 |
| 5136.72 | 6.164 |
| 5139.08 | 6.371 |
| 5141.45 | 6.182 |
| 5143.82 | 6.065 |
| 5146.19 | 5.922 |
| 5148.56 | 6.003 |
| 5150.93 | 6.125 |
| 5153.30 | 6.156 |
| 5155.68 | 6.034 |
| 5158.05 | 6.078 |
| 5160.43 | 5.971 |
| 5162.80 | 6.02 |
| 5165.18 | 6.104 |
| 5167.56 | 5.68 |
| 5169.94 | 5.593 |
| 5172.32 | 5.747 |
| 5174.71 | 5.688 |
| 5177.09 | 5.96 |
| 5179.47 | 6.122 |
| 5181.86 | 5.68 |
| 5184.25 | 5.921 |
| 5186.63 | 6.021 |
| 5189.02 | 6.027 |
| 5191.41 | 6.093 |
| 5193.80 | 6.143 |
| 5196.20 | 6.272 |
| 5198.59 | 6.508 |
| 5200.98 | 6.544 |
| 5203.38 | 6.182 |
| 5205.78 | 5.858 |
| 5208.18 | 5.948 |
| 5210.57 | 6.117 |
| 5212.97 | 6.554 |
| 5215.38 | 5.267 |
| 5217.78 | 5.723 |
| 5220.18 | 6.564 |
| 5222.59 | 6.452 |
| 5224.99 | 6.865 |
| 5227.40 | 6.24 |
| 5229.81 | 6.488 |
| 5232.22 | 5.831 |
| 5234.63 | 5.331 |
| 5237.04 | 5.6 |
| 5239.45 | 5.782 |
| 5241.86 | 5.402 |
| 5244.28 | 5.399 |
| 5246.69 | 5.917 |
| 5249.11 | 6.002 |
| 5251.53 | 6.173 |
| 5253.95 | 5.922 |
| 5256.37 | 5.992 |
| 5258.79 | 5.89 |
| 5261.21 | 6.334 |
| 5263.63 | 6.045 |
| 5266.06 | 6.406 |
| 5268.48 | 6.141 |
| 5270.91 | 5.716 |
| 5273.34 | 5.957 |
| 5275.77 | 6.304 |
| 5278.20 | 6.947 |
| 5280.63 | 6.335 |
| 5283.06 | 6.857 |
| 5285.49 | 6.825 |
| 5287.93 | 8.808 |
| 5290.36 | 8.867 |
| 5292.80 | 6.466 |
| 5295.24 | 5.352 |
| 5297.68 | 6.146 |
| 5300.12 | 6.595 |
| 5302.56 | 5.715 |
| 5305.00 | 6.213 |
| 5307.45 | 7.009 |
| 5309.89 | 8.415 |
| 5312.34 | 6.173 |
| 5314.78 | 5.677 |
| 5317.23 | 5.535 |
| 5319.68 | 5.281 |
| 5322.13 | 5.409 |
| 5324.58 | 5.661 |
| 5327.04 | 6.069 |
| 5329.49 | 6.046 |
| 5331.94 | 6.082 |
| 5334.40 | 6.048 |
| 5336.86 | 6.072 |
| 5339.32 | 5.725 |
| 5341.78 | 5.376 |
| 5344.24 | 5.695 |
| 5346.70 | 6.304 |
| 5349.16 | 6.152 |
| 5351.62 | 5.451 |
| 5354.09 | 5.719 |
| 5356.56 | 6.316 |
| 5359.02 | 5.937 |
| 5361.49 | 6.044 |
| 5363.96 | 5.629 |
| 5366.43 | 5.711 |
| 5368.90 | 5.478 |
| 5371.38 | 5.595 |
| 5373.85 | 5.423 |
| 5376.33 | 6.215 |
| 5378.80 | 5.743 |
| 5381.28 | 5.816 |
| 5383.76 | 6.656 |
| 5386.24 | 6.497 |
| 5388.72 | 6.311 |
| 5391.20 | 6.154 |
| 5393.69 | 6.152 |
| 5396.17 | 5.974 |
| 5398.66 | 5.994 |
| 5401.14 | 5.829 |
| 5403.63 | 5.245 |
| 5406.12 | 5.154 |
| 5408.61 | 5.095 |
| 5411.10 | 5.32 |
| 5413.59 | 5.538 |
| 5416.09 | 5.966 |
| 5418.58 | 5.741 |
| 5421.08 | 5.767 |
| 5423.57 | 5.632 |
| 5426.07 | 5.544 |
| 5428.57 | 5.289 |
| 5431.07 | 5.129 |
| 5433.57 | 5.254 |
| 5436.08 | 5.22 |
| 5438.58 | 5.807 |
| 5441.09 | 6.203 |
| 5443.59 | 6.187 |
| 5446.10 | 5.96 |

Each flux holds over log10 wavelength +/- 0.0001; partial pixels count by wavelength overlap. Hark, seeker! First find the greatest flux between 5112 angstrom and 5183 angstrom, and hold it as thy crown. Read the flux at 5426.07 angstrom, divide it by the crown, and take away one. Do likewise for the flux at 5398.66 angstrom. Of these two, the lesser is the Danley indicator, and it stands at -0.14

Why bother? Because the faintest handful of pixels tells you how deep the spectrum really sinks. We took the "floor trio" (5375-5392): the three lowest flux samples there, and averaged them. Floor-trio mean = 5.90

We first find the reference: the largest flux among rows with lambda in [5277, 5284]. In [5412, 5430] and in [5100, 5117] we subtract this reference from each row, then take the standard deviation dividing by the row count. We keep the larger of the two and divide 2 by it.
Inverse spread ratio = 8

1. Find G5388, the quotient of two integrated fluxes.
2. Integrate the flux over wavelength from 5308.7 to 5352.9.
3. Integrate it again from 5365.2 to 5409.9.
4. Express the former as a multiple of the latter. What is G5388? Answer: 1.01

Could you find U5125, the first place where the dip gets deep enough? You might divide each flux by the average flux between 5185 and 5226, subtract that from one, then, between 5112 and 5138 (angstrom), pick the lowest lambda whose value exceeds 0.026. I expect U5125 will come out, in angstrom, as 5115.47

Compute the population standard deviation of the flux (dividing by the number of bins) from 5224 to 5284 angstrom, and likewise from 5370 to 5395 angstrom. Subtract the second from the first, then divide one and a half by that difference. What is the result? 30.3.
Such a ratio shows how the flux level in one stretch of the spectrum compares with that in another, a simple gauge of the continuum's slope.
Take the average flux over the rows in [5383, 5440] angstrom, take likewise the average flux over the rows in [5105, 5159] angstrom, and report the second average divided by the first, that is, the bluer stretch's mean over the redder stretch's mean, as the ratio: 1.08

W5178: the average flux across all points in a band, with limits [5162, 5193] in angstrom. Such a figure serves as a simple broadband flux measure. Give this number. 5.90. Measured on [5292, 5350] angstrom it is 6.05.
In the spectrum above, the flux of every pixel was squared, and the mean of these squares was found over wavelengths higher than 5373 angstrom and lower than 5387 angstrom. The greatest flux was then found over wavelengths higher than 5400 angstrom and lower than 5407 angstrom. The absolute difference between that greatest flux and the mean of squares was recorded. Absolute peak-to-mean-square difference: 31.1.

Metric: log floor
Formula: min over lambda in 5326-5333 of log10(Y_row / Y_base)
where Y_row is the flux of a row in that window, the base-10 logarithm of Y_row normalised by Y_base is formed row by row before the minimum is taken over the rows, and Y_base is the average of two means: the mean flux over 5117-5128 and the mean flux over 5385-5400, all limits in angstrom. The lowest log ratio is -0.003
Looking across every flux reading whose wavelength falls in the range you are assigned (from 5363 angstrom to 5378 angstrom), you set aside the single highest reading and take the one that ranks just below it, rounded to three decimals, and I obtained 5.711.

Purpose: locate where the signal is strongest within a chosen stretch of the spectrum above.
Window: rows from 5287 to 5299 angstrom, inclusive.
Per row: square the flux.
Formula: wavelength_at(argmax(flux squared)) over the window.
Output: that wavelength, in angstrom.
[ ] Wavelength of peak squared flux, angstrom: 5290.36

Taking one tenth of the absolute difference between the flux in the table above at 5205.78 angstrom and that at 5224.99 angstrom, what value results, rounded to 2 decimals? 0.10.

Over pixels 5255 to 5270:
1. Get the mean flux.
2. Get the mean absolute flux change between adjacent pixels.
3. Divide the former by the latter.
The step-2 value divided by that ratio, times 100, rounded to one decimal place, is 1.4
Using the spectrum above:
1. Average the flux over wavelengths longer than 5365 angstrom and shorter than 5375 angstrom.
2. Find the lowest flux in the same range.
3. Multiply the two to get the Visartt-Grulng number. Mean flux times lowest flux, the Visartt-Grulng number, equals 30.1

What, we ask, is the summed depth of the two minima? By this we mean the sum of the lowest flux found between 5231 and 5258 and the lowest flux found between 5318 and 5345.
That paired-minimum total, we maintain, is 10.6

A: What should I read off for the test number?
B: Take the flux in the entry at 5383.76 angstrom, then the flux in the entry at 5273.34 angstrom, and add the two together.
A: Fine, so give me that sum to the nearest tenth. 12.6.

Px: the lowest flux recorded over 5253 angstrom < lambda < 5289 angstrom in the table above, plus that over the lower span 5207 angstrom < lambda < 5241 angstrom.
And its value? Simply 11.0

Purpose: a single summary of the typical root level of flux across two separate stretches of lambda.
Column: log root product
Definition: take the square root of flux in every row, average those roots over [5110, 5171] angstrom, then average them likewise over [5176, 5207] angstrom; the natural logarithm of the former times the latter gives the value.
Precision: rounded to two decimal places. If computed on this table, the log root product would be 1.81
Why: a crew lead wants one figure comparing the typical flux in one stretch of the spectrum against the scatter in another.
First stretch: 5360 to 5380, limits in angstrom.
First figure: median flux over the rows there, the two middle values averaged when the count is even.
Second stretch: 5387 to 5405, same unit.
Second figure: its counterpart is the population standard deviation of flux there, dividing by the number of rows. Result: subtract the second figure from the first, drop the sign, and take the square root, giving 2.31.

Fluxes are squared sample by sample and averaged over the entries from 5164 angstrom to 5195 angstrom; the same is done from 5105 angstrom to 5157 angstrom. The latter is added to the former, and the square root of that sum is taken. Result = 8.52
